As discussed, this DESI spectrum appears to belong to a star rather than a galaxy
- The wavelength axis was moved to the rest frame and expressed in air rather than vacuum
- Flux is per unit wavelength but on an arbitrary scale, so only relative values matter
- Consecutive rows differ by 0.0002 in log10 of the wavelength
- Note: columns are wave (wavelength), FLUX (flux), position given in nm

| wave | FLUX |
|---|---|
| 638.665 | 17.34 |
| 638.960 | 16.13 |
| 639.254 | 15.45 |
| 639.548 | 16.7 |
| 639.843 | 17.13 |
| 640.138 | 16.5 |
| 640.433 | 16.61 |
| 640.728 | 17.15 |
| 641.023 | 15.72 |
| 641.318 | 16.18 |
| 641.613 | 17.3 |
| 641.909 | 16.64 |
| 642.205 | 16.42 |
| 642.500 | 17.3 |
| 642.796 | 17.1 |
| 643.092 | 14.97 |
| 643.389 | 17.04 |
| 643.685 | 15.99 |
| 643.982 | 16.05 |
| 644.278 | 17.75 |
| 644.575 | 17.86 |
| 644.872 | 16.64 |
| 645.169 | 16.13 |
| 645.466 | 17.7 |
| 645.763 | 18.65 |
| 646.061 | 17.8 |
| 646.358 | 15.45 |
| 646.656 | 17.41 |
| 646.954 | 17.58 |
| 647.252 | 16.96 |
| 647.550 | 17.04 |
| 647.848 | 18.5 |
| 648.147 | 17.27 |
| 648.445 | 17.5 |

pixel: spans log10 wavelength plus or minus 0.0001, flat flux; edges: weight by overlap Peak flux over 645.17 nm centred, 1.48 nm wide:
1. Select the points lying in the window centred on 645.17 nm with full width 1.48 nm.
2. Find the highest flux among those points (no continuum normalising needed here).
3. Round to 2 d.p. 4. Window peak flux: 18.65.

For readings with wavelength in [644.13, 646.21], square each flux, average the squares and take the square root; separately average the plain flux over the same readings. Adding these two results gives 35.03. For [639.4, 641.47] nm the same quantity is 33.15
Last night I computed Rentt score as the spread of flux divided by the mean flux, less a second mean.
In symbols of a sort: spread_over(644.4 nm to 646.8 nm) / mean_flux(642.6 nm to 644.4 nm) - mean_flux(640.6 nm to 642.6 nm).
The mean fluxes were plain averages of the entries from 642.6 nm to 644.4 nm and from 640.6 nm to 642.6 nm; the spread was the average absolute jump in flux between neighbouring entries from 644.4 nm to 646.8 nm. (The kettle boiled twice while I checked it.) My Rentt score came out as -16.6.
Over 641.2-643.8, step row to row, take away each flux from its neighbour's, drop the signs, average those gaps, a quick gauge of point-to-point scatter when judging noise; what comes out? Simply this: 1.04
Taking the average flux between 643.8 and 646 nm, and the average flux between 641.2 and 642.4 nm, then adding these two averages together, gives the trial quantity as 33.9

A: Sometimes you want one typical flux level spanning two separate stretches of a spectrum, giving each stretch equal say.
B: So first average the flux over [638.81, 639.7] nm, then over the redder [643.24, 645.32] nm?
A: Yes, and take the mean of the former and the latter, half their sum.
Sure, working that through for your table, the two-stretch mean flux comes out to 16.4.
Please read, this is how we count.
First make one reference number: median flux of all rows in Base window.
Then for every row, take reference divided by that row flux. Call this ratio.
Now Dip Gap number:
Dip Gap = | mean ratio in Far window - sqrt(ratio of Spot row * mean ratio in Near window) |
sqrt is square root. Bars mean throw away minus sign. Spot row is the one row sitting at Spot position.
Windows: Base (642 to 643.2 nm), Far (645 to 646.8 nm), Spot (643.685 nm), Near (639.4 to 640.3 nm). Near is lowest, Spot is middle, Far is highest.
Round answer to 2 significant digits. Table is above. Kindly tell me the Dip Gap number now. 0.044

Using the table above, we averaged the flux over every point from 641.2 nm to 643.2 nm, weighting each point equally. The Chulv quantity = 16.6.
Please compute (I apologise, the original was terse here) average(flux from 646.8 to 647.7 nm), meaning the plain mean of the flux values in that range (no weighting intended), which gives 17.2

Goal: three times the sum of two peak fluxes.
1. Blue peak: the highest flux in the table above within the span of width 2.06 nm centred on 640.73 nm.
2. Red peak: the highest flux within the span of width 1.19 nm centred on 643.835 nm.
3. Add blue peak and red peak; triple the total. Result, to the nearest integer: 105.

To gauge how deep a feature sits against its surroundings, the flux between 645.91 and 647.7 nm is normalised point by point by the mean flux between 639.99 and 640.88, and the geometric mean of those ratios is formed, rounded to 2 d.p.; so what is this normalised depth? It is 1.02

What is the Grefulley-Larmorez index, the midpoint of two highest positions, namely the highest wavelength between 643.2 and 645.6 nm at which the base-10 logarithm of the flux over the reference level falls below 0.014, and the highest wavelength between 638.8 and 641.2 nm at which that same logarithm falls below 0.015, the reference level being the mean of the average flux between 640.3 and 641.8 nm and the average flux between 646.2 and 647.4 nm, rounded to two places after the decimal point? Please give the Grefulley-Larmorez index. 643.10 nm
